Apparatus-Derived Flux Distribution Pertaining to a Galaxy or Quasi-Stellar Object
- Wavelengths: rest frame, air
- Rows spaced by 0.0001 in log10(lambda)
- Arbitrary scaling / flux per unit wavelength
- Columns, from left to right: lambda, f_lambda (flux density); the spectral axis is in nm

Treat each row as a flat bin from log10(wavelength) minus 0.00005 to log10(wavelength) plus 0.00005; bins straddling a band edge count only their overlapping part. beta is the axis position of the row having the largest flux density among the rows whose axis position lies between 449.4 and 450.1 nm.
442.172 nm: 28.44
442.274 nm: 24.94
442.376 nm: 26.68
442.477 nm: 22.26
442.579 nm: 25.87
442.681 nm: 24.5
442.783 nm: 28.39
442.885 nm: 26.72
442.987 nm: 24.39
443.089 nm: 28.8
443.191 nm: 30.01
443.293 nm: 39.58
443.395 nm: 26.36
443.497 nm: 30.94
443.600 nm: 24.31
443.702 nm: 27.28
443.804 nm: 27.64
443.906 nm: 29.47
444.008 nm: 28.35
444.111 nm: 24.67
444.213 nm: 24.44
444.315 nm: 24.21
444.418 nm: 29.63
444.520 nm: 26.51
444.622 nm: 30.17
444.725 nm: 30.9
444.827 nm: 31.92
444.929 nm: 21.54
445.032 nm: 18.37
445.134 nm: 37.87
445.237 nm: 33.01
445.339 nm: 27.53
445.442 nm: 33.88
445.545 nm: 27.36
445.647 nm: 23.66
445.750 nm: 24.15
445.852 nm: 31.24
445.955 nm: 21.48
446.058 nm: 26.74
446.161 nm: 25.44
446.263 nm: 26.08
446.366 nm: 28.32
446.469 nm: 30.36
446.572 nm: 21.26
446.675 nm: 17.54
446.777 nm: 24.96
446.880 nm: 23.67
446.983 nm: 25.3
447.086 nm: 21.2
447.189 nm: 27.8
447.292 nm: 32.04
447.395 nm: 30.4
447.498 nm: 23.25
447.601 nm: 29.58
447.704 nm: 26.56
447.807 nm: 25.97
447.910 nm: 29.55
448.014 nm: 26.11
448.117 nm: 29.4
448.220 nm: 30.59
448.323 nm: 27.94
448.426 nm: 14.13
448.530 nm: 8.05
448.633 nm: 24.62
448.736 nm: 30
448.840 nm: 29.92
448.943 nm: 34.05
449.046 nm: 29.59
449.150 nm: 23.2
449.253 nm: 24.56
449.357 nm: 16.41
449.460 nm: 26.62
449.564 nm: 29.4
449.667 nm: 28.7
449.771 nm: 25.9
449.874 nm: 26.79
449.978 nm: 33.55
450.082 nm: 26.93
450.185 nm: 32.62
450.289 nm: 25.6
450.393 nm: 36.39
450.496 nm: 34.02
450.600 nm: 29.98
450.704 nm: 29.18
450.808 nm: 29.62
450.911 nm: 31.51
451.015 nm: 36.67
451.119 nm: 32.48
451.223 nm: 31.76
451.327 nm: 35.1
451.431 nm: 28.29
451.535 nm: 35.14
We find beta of 449.978 nm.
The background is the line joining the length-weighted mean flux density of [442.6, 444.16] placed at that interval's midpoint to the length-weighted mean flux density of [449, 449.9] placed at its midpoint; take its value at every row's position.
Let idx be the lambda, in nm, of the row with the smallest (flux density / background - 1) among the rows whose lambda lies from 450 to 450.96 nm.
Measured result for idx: 450.289 nm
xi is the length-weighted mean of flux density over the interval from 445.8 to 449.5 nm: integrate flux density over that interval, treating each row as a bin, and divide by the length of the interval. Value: 25.7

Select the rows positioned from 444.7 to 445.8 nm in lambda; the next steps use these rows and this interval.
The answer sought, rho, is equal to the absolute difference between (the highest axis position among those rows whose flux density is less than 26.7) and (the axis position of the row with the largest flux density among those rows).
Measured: 0.62 nm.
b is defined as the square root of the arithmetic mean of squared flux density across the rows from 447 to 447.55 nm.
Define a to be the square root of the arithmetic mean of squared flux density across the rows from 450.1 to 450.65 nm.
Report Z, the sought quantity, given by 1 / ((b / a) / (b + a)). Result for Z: 69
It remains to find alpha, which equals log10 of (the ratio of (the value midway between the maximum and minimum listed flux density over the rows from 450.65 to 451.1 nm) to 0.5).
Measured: 1.82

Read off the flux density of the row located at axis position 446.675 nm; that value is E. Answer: 17.54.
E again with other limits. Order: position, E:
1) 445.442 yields 33.88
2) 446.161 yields 25.44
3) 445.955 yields 21.48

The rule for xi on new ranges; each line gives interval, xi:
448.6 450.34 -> 27.6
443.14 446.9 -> 27.3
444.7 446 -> 27.9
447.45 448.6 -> 24.6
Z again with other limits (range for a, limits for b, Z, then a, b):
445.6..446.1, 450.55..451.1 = 47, 25.7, 32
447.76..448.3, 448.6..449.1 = 55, 28.4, 30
